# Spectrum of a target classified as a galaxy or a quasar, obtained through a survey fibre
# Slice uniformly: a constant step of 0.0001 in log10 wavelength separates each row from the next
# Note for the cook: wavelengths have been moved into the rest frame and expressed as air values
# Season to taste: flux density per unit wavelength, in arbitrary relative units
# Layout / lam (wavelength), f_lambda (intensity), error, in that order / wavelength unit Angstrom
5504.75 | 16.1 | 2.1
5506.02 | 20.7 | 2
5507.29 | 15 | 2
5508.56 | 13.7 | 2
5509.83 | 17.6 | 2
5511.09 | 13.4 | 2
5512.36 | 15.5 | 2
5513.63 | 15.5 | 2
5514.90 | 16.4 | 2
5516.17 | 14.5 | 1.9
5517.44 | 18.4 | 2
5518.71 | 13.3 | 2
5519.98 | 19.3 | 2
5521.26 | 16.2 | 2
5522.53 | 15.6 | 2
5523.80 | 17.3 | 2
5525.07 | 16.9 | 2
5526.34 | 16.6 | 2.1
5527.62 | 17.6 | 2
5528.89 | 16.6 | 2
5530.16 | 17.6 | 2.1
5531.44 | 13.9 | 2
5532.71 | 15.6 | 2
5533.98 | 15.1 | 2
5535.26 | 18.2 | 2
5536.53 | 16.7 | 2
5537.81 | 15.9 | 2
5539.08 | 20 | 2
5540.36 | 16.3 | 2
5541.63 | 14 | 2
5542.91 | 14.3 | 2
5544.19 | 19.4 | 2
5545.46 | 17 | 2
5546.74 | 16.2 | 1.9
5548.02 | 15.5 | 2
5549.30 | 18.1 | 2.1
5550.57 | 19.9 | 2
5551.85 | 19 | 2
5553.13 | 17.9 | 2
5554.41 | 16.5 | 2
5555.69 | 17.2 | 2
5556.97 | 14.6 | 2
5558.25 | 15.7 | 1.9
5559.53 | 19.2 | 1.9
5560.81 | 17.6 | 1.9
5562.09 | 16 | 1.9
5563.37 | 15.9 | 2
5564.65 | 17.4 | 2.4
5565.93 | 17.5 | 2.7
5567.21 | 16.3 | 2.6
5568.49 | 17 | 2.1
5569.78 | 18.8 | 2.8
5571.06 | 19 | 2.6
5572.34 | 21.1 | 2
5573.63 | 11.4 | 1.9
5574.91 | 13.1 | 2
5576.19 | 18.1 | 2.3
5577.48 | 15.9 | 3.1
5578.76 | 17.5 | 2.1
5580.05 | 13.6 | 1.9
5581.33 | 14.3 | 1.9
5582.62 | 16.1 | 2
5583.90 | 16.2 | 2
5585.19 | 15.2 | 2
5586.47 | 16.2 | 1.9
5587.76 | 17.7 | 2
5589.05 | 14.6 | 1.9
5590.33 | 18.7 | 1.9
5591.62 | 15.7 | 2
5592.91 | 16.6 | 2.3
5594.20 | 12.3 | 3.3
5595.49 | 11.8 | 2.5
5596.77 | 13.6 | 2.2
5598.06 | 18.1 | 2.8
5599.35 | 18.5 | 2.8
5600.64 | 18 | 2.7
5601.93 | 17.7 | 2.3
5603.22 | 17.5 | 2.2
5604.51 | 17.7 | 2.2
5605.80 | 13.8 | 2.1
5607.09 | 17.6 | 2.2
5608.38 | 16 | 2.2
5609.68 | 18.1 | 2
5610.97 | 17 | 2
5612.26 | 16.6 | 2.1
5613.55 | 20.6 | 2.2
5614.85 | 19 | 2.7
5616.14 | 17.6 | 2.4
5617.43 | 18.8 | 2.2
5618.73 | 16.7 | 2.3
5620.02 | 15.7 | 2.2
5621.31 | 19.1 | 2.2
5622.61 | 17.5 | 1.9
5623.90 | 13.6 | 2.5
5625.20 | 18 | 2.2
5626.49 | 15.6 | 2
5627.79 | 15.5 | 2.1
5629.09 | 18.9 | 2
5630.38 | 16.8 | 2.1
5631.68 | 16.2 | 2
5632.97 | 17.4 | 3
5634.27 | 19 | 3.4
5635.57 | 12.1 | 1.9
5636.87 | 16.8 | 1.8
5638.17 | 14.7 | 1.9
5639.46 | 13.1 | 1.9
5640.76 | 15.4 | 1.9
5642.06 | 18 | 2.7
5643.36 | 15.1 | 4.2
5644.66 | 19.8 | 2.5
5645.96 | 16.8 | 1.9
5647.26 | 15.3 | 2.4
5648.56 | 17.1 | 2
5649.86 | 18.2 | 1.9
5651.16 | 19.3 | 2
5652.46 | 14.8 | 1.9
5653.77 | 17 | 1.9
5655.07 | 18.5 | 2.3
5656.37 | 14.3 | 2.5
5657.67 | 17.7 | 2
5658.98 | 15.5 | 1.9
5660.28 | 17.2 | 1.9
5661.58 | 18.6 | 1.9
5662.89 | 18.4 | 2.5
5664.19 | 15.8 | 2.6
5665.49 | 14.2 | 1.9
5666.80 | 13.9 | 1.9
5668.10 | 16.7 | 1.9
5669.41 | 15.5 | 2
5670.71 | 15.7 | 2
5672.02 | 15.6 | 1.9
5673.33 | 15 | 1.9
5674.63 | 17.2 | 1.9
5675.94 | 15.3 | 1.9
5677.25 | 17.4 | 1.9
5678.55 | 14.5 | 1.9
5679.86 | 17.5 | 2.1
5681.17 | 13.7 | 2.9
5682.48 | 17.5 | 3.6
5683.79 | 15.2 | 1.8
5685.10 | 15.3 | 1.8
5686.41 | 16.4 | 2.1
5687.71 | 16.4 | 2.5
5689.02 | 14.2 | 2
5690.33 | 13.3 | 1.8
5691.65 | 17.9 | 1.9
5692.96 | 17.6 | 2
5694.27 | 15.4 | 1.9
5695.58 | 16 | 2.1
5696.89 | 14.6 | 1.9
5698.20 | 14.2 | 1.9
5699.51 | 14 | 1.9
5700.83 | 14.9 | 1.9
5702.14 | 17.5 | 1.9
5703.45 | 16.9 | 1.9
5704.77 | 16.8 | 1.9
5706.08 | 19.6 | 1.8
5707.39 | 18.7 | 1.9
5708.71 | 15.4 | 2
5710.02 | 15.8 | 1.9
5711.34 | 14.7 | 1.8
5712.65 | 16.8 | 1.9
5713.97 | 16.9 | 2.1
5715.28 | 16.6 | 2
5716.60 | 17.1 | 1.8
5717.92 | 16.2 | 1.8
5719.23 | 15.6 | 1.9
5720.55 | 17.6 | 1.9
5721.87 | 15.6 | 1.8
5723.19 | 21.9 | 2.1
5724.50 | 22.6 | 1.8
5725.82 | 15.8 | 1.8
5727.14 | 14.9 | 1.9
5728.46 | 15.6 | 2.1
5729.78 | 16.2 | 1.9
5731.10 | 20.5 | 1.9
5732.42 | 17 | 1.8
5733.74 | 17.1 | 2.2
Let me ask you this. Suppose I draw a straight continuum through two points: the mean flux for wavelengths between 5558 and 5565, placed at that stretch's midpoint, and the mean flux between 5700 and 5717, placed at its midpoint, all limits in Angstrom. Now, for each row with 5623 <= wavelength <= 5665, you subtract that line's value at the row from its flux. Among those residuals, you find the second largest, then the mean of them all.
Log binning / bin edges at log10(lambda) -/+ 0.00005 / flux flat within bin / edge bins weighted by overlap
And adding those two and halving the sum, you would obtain 1.1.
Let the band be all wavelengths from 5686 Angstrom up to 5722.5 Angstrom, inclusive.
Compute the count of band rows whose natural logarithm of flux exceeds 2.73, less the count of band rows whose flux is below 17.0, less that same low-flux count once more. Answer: -21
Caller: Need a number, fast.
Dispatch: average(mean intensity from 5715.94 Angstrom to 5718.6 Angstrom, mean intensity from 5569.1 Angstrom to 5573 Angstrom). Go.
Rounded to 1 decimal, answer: 18.1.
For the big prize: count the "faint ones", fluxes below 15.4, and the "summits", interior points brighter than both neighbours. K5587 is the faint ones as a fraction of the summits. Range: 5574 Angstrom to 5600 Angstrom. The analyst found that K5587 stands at 1.3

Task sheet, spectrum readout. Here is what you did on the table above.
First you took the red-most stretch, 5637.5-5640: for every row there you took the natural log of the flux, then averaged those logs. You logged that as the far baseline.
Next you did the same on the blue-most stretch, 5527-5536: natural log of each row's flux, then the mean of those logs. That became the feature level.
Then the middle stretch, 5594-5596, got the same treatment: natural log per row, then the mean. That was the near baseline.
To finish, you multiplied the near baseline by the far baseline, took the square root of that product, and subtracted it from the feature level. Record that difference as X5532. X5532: 0.23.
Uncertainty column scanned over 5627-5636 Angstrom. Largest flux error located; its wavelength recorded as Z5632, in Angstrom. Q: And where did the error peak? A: 5634.27 Angstrom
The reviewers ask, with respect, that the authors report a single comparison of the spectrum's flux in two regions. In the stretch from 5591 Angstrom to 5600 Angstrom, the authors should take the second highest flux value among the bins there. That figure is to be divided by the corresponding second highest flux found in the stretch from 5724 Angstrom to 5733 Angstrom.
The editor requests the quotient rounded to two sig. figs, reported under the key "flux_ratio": 0.88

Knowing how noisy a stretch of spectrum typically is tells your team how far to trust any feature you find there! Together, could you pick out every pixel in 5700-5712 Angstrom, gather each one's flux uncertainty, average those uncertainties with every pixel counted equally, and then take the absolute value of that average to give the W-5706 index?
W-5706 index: 1.89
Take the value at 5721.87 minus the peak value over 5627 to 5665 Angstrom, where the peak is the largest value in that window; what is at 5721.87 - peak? -4.2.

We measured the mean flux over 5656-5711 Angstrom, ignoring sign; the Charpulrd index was 16.0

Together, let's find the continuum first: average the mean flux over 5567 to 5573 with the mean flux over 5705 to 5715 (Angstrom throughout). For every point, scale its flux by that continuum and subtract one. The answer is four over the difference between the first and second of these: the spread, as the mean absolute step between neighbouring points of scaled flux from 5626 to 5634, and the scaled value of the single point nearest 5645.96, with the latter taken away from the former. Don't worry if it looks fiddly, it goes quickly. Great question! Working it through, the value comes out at 30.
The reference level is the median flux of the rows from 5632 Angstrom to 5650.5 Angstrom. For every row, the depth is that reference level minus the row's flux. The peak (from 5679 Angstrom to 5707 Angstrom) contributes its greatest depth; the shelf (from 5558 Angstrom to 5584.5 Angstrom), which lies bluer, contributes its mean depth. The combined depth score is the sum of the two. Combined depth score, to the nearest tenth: 3.7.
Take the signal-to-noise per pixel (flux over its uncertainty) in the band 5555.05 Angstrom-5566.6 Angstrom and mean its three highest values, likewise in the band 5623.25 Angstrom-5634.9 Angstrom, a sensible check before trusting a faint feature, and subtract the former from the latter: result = -0.7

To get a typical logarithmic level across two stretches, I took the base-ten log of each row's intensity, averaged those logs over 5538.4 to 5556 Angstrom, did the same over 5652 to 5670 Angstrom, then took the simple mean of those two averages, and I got 1.22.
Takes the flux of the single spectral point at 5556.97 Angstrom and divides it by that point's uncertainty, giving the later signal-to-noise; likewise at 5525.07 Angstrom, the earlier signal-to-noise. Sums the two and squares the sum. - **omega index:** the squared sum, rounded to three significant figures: 248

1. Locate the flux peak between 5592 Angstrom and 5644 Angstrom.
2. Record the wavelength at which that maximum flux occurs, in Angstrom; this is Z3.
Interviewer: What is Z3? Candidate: 5613.55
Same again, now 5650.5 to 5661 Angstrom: 5651.16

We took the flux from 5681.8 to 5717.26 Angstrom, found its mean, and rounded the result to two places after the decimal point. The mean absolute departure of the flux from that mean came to 1.24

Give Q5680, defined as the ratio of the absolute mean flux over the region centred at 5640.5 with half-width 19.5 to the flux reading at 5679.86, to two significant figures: 0.95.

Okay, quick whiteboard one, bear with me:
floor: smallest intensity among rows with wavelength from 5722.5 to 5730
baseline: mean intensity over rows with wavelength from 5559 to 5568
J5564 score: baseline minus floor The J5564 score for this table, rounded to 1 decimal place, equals 2.2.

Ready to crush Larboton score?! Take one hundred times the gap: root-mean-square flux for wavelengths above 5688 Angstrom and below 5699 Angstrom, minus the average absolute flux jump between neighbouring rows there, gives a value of 1399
